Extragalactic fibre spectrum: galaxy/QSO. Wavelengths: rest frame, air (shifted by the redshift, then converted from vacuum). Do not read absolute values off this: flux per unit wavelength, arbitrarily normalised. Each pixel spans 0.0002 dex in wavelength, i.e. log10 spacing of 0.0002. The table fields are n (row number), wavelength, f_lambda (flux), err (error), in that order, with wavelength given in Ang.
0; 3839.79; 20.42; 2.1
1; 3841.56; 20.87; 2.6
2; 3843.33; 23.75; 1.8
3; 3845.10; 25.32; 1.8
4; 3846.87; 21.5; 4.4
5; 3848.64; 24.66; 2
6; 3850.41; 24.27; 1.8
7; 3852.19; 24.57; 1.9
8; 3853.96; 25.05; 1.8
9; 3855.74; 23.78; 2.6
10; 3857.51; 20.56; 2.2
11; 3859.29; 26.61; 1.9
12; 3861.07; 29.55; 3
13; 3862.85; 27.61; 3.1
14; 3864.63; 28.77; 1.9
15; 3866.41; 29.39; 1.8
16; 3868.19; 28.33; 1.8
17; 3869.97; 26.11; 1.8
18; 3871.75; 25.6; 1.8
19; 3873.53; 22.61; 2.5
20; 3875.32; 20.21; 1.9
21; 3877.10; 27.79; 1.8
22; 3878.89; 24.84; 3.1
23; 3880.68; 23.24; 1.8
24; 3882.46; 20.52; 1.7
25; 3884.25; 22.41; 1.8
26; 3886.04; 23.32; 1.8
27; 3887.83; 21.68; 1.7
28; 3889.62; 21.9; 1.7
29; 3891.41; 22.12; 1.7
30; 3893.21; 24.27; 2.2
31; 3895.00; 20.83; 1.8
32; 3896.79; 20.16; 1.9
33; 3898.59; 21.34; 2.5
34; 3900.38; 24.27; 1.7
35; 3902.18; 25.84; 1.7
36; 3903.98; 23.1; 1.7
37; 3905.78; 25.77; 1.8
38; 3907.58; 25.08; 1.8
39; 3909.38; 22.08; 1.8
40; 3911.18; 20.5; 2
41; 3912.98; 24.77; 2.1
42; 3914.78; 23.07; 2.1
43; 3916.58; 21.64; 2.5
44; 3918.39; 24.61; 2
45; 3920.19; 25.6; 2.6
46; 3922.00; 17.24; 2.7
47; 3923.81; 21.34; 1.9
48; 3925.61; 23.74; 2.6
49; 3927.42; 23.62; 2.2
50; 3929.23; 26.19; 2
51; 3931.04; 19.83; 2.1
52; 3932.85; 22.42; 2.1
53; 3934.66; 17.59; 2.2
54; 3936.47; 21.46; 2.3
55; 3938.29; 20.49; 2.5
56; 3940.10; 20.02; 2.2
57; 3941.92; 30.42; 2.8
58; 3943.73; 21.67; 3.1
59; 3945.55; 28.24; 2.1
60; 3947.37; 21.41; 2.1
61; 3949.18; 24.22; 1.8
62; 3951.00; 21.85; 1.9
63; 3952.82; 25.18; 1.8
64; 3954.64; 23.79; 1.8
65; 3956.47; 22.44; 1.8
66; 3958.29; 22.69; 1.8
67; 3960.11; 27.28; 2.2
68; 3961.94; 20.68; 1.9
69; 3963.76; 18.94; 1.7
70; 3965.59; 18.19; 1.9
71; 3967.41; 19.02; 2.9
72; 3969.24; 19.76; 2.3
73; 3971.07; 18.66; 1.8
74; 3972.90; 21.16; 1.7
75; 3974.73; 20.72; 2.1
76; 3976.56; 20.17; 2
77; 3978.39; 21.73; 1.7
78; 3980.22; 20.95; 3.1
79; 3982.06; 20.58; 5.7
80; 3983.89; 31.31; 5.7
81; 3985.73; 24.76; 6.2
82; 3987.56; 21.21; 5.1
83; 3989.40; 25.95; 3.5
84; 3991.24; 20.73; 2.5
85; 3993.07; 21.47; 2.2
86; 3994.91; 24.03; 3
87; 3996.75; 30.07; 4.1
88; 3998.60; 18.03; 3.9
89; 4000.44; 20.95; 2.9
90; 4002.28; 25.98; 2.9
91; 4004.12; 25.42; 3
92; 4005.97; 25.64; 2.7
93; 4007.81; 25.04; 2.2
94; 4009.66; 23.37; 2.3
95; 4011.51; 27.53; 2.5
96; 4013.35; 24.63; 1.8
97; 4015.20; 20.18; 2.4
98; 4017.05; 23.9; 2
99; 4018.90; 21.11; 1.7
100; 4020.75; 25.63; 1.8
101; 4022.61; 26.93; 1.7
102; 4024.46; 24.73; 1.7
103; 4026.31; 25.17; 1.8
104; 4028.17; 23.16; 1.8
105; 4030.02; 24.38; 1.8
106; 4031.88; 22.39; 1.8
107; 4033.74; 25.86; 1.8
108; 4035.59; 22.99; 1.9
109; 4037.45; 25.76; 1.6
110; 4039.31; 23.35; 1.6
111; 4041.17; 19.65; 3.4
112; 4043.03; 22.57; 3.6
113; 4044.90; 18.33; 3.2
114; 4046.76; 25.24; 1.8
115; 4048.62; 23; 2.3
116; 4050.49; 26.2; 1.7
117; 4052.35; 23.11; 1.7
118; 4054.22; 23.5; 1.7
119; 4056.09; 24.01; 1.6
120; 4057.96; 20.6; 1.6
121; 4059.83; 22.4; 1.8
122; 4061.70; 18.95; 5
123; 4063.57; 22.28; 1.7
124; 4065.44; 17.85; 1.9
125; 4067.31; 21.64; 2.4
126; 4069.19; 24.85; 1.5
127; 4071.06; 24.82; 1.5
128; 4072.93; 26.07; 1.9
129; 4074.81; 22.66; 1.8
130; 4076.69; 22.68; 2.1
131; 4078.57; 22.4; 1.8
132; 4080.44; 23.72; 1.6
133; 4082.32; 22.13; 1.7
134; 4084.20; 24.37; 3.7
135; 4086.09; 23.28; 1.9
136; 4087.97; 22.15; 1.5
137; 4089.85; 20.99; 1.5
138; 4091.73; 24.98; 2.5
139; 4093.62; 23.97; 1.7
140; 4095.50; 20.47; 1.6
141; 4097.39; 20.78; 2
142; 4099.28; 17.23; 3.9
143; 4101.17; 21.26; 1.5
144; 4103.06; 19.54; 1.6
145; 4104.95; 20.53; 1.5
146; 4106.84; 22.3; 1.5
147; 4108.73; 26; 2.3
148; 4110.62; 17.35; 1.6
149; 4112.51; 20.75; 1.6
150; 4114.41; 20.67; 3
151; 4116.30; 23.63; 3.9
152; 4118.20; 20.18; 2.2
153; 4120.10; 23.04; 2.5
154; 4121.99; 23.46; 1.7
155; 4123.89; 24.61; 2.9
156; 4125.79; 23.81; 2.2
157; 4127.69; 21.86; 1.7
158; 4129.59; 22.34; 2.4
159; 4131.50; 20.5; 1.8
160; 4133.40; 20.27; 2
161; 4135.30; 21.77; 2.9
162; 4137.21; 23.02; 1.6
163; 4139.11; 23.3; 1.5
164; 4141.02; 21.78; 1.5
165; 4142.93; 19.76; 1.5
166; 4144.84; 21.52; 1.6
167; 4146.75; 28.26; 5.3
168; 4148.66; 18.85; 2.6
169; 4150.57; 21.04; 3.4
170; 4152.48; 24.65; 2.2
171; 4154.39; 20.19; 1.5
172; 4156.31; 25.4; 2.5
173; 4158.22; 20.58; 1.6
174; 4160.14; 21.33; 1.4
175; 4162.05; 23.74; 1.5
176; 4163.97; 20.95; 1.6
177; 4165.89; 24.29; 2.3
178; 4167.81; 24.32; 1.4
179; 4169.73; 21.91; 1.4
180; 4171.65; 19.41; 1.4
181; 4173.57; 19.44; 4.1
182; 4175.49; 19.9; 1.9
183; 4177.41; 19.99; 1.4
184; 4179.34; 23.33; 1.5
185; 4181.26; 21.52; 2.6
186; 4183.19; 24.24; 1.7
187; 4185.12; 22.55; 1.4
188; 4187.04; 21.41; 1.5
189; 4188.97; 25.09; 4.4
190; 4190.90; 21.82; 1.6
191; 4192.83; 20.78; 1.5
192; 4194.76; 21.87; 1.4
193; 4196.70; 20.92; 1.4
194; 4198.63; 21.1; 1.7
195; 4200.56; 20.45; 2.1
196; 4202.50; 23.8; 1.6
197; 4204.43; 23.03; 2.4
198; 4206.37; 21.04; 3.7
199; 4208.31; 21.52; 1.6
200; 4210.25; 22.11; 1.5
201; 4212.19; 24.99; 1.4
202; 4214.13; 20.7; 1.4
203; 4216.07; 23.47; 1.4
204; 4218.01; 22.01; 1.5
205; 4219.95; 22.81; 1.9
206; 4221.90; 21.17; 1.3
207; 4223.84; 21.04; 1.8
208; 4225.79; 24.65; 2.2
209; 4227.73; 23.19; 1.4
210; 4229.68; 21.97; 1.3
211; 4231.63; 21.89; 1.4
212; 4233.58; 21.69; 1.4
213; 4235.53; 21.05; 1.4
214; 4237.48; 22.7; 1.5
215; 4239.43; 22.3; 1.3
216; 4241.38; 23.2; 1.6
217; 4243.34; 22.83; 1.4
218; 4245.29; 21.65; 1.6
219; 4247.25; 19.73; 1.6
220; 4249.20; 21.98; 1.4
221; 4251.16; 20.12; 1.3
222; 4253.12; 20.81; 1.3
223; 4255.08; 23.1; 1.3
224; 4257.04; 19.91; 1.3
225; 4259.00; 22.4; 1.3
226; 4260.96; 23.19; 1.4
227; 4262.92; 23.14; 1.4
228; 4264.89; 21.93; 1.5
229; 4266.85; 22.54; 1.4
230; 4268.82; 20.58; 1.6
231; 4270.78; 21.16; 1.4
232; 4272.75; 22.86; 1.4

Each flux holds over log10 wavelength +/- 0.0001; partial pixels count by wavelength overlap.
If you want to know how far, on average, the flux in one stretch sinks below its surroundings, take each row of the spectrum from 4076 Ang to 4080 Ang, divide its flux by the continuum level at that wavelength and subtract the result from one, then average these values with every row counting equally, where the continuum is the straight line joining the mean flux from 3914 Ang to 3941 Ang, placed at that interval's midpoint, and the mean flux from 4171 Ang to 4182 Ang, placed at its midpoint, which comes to -0.07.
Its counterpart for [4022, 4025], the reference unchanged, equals -0.21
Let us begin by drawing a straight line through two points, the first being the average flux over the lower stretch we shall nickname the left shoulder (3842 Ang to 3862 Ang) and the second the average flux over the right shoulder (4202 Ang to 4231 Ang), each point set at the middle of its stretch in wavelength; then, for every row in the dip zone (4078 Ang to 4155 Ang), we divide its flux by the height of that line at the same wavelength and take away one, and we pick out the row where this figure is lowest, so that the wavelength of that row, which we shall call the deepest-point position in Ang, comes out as 4099.28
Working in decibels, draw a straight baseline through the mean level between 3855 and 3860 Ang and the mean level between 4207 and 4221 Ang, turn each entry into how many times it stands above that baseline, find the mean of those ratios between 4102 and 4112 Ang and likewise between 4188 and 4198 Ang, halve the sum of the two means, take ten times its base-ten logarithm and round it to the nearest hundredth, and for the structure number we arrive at -0.21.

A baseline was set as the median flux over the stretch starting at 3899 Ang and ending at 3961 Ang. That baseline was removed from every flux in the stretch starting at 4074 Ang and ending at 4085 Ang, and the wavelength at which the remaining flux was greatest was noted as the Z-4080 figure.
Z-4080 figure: 4084.20 Ang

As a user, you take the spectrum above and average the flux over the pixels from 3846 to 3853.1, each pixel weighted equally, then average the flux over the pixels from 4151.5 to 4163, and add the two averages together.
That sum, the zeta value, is 46.4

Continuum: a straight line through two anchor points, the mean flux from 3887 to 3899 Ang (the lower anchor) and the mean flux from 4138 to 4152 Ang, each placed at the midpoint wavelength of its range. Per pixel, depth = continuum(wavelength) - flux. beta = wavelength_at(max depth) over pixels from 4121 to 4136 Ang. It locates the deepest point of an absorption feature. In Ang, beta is 4133.40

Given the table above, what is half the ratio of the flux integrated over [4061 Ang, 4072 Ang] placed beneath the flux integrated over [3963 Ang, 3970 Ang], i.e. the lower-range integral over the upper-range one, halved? 0.28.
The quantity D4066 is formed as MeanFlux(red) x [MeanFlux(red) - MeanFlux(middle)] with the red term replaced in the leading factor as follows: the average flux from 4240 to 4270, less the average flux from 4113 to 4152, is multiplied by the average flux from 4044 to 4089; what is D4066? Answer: -9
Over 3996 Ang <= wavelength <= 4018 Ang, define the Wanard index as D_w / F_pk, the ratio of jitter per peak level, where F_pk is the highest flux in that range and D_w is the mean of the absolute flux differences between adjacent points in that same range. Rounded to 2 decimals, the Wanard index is 0.12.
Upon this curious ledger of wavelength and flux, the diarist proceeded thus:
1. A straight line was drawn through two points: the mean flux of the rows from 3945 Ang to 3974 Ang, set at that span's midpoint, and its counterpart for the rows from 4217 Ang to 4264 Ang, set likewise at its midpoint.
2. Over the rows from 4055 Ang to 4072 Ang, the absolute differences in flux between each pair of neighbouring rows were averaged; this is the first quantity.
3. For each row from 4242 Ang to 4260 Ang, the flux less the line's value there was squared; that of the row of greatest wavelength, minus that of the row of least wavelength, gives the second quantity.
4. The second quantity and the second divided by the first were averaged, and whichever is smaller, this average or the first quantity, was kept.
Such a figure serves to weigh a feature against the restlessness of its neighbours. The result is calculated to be -0.3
